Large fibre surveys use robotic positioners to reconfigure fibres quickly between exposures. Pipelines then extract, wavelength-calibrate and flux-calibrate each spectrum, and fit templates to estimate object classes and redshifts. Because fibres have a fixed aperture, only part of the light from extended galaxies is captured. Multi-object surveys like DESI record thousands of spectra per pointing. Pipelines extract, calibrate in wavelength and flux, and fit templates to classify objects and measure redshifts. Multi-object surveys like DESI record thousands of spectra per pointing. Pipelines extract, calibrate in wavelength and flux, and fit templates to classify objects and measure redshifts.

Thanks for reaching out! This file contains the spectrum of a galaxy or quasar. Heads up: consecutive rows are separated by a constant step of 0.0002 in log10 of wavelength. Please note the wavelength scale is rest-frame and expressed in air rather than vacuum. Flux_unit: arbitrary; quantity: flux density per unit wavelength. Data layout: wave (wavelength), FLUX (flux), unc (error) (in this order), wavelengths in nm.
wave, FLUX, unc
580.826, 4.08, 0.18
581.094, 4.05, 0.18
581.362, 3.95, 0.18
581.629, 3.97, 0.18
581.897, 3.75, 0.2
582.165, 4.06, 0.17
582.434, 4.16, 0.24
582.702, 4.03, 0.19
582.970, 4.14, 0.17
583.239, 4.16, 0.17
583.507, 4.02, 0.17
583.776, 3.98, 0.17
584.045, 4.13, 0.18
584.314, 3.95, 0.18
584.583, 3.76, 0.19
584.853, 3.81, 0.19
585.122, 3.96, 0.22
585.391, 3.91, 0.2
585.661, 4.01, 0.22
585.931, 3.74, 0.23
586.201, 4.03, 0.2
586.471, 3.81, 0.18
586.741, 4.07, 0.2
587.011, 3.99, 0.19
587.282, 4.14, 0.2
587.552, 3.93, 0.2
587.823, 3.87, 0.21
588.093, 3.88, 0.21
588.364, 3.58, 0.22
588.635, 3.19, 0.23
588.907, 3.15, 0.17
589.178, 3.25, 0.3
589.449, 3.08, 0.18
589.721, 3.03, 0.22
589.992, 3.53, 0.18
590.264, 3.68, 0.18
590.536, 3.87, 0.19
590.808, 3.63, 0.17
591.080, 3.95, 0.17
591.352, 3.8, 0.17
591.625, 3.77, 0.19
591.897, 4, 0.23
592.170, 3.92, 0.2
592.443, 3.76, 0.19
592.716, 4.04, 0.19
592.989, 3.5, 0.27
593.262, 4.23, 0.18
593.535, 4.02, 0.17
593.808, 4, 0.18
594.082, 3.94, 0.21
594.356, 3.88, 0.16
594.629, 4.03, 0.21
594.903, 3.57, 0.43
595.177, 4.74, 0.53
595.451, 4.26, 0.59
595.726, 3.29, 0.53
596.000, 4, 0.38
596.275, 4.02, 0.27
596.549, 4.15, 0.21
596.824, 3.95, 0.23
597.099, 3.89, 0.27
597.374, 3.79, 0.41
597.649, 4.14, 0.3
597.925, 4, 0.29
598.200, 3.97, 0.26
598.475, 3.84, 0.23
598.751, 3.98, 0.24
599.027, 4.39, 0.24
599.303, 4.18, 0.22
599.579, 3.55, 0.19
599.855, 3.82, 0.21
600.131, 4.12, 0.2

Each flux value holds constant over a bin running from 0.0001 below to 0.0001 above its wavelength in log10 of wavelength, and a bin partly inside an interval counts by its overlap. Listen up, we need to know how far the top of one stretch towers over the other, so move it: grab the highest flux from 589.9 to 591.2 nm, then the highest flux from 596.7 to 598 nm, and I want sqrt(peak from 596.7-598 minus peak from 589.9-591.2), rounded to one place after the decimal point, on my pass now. 0.4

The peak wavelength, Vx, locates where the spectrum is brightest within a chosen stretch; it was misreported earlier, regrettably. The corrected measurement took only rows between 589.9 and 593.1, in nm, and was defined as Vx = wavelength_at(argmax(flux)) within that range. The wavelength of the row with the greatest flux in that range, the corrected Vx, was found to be 592.716 nm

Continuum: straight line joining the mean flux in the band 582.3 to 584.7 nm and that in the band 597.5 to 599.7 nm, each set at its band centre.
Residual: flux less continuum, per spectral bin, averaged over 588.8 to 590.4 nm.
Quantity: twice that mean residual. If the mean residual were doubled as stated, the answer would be -1.48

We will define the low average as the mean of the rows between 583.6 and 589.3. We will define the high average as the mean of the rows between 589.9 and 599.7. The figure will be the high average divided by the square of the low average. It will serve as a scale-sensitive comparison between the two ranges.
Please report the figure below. 0.269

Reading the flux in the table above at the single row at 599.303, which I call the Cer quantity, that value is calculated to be 4.18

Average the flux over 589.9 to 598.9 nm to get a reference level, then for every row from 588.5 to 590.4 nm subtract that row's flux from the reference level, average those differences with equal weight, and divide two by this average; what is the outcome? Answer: 3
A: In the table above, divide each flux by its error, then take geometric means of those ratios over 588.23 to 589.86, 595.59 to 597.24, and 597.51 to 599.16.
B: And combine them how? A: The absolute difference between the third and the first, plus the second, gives 13.8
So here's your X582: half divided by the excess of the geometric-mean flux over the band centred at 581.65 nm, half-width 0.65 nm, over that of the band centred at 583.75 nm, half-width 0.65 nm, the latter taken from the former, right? -5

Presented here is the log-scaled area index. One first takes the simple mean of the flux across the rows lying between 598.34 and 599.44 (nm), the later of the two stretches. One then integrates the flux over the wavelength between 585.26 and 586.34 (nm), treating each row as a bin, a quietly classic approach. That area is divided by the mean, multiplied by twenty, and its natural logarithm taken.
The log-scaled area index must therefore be 3.03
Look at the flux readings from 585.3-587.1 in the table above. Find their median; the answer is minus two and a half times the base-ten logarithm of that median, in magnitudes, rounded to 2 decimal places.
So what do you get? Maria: -1.50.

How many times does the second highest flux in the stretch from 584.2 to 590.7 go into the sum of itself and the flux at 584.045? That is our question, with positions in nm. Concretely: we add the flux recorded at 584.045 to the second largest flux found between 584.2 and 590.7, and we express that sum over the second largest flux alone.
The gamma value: 2.01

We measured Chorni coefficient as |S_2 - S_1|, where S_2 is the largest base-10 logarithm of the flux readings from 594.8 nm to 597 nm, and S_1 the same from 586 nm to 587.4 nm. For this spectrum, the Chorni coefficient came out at 0.06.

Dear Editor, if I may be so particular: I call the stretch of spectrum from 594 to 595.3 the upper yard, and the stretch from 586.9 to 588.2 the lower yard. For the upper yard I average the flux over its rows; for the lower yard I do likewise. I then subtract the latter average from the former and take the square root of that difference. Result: 0.26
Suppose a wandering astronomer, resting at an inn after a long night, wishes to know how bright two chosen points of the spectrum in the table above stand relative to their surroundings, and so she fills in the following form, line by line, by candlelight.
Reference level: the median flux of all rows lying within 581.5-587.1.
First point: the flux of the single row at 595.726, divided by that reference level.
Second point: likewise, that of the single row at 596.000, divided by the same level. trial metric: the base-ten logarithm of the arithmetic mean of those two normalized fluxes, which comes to -0.04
